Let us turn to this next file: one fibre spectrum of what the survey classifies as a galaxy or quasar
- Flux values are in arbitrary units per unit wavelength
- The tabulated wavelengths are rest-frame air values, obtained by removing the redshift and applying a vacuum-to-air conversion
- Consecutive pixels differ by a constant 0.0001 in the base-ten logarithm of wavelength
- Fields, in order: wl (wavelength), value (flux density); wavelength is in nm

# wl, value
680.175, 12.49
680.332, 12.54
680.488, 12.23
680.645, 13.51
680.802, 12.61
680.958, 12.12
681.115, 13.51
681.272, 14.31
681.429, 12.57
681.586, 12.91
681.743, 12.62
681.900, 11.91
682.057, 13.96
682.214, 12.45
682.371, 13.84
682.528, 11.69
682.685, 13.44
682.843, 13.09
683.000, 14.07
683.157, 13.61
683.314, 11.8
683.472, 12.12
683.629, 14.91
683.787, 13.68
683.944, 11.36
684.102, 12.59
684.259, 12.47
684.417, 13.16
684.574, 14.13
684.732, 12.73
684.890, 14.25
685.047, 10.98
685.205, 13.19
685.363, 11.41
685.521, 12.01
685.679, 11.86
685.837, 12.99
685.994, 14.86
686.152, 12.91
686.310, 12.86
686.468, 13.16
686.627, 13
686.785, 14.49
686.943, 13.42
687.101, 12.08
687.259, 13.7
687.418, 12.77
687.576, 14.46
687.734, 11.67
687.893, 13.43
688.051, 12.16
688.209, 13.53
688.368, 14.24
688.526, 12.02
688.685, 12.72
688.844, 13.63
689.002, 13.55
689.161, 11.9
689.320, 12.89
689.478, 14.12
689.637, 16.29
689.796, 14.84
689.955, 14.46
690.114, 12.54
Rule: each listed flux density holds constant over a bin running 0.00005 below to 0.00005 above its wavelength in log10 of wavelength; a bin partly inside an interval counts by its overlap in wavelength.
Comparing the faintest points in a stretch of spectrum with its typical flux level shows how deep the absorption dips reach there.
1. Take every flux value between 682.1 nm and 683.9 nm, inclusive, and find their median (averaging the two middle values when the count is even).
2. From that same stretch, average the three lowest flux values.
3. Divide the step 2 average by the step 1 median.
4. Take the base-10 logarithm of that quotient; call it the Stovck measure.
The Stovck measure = -0.054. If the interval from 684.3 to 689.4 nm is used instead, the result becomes -0.059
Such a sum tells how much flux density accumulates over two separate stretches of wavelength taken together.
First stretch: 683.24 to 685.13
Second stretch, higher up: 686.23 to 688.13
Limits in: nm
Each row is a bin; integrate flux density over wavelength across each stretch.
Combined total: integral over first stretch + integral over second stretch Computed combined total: 49.2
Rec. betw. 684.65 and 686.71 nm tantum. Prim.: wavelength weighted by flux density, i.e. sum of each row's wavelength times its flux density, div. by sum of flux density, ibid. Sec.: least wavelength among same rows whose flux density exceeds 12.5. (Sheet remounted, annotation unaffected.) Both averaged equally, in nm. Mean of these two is 685.21 nm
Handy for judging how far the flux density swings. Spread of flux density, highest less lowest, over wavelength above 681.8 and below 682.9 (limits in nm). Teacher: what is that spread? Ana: 2.27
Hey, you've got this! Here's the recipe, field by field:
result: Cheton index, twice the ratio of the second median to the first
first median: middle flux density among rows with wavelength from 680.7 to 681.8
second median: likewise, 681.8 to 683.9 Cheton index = 2.130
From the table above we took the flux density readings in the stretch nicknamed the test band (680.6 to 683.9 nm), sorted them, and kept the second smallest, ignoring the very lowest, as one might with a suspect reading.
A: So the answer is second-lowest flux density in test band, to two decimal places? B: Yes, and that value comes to 11.80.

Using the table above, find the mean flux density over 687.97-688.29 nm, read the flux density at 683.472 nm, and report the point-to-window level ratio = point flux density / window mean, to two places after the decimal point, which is 0.94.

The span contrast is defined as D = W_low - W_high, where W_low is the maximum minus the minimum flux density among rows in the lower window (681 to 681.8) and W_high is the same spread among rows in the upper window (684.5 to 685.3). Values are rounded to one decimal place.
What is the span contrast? -1.5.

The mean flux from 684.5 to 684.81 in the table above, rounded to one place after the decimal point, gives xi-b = 13.4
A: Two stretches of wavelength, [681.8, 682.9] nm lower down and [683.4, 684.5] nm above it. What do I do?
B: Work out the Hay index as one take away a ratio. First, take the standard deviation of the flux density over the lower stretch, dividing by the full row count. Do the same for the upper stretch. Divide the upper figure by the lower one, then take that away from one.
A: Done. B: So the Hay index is -0.27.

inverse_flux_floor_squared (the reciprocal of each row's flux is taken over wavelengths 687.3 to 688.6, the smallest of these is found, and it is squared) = 0.0048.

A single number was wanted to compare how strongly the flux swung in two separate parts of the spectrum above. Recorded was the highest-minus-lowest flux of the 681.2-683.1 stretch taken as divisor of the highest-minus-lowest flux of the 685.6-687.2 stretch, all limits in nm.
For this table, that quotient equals 1.1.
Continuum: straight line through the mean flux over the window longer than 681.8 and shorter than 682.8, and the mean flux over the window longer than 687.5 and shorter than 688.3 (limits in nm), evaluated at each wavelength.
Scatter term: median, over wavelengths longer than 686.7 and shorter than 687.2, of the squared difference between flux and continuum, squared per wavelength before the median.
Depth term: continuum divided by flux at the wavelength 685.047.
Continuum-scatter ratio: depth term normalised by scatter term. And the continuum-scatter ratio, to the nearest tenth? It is 1.3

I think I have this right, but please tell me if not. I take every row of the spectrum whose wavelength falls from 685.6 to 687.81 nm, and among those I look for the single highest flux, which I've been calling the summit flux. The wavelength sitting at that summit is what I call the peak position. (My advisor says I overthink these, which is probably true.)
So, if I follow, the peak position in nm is 685.994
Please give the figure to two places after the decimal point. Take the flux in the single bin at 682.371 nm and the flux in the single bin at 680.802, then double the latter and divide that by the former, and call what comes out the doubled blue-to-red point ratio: 1.82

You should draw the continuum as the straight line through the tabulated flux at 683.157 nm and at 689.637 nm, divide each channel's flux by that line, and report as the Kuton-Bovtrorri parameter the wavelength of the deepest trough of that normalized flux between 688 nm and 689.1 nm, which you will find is 688.526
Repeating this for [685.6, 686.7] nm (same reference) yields 685.679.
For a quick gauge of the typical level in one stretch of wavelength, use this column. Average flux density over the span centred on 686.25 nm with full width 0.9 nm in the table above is 13.3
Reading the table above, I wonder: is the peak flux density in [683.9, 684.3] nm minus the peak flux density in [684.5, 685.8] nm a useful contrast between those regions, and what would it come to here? -1.7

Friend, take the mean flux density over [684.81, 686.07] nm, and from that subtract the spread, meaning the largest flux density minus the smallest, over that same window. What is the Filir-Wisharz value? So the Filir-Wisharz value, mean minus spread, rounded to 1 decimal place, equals 8.8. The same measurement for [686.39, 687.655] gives 11.0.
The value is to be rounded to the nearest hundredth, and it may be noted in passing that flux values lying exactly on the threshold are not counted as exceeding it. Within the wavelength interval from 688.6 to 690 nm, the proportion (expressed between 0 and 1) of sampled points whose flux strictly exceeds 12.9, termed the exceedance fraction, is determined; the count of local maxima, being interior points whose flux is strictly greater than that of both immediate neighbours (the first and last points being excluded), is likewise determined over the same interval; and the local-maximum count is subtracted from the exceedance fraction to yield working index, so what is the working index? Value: -1.33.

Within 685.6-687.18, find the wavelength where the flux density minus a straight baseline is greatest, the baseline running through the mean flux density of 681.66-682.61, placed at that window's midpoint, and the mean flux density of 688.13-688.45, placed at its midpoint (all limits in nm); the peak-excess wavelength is 685.994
